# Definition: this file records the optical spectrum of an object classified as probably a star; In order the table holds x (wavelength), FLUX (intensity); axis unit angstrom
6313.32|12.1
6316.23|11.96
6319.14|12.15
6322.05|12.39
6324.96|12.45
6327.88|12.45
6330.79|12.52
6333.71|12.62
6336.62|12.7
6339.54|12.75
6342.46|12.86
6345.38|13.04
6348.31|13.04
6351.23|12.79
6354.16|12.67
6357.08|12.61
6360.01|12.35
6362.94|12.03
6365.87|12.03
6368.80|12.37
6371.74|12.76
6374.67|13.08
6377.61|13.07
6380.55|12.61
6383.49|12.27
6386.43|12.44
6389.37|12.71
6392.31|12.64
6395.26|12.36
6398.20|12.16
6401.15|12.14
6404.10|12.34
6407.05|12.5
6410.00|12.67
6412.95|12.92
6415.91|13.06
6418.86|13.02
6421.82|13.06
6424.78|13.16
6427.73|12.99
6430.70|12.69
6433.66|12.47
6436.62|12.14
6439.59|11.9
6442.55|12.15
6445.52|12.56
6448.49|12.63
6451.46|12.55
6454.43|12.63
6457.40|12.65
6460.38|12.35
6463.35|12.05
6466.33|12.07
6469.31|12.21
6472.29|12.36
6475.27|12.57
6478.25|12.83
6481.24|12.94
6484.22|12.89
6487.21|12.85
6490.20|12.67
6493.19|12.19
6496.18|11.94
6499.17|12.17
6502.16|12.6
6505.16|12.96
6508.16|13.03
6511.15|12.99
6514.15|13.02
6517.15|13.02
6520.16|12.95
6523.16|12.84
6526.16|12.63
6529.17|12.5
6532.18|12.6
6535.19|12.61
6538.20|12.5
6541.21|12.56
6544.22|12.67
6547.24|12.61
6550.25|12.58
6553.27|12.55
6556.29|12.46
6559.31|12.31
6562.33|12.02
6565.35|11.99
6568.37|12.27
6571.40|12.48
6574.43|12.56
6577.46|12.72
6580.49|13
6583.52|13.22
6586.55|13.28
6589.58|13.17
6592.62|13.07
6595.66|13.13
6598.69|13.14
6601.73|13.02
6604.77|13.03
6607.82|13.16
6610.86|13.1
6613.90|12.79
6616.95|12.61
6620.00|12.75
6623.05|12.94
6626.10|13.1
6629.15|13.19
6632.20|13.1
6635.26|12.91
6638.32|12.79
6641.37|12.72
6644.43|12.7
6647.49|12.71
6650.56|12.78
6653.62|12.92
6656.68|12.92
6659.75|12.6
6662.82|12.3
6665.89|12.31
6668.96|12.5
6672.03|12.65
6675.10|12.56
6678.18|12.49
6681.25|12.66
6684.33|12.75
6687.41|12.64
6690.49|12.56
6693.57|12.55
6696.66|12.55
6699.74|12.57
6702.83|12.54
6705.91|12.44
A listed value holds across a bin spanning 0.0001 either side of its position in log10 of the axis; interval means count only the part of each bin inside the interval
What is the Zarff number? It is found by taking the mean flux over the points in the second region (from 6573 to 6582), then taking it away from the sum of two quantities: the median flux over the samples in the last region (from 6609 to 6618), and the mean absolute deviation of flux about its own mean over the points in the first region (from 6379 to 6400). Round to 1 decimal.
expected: 0.2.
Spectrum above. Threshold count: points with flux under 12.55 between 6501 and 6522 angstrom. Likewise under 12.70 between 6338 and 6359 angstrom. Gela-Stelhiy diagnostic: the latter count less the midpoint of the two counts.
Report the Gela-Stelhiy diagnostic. 1.0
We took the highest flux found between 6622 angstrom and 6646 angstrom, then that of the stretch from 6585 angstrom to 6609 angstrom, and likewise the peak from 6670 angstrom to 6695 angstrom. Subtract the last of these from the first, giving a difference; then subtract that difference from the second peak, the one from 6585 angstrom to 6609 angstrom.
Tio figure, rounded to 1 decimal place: 12.8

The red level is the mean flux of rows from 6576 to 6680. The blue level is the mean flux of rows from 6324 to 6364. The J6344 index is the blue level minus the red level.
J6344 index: -0.2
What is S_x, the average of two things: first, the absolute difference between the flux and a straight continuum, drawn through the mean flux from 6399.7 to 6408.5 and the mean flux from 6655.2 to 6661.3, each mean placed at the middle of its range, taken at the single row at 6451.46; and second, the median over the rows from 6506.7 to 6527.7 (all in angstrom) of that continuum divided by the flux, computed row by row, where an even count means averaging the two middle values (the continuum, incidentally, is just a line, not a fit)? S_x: 0.55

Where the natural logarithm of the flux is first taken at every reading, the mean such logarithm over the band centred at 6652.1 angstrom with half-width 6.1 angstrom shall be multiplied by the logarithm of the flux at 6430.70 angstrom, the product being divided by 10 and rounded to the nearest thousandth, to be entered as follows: 0.648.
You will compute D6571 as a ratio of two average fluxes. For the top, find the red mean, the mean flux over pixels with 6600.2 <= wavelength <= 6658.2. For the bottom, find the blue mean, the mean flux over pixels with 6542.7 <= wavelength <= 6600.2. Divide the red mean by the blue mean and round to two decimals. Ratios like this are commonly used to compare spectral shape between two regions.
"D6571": 1.02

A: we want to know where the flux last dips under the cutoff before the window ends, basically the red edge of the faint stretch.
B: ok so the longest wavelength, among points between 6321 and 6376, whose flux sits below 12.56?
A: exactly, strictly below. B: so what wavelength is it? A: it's 6368.80 angstrom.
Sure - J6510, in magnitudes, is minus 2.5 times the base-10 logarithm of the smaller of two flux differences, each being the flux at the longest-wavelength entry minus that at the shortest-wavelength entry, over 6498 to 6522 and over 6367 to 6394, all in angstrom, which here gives 1.4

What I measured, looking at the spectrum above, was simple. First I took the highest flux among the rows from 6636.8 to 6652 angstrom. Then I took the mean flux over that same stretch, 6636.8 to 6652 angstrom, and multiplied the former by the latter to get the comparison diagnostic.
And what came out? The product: 162.9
